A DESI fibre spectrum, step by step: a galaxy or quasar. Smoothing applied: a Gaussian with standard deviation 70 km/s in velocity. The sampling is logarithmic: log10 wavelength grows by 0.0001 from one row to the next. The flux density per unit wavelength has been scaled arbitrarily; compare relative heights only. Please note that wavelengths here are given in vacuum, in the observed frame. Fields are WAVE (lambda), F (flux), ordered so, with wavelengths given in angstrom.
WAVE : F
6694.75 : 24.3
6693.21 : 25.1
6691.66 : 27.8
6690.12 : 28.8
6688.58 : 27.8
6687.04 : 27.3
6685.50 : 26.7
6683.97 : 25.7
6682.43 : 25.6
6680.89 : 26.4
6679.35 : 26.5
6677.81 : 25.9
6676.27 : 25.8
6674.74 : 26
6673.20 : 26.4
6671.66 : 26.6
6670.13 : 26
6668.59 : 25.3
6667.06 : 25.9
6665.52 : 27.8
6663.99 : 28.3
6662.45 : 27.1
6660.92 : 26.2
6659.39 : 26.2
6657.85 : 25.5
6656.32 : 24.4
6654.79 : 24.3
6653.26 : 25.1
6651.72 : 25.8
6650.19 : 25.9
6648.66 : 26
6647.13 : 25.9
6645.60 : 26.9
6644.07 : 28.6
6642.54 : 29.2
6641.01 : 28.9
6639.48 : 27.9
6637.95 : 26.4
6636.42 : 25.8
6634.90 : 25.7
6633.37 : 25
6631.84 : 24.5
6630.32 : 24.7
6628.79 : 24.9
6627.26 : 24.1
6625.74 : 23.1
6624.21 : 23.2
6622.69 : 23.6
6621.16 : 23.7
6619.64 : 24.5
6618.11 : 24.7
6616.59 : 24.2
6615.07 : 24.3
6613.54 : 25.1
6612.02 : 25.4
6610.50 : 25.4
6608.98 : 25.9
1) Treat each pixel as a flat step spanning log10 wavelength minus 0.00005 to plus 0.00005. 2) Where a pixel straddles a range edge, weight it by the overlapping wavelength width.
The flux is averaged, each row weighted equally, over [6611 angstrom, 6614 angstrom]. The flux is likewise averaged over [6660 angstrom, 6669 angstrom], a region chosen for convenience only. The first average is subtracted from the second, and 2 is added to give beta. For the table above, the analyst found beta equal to 3.5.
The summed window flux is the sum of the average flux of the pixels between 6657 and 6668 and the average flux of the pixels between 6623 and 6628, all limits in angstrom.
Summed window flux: 50.2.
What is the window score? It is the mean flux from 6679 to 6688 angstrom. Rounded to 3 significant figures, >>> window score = 26.4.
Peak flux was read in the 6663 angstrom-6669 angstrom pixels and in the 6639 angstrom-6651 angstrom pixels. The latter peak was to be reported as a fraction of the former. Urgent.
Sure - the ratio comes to 1.03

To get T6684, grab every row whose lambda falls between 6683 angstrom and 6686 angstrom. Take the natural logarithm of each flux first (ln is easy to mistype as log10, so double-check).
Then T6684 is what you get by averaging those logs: 3.27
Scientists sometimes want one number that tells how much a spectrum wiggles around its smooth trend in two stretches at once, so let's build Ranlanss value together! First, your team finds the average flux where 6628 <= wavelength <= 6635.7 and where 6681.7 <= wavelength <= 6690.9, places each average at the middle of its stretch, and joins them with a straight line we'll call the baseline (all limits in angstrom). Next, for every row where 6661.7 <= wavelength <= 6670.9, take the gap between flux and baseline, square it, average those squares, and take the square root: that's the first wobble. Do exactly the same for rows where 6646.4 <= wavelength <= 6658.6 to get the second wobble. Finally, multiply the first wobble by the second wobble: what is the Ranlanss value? 1.0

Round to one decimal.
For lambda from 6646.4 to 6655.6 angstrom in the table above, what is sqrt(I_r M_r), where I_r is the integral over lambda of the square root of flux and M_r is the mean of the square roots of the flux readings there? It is 15.3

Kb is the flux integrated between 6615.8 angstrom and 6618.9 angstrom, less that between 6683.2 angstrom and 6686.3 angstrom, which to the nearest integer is -6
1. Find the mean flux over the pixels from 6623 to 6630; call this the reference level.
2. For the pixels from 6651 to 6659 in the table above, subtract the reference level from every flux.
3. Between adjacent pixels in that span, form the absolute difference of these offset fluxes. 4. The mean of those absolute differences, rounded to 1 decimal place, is 0.7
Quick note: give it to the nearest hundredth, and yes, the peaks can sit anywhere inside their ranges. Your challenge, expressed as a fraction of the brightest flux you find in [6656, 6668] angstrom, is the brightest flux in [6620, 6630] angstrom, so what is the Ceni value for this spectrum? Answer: 0.88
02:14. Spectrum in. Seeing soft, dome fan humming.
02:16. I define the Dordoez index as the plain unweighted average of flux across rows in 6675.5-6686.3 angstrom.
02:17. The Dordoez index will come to 26.1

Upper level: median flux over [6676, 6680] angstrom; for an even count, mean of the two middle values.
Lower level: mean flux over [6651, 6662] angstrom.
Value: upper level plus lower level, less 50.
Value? 1.3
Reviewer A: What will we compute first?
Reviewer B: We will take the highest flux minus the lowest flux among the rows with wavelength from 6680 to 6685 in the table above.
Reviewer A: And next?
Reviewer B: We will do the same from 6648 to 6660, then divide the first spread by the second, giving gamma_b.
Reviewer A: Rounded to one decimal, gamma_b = 0.4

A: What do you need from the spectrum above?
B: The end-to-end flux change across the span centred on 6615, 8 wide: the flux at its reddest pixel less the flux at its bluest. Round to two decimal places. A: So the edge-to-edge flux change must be -0.70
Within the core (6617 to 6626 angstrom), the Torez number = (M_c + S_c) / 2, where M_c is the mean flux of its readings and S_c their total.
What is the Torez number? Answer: 83.3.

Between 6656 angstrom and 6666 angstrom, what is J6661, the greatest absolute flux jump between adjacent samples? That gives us 1.2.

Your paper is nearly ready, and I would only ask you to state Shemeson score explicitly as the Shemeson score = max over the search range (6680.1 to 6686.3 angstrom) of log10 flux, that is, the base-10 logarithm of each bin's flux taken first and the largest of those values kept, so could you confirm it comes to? 1.427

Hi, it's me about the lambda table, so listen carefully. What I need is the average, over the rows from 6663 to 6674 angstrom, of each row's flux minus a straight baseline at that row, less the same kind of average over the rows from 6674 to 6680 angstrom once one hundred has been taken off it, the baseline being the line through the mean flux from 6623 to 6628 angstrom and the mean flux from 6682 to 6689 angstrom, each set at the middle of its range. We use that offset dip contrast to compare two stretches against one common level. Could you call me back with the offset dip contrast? 101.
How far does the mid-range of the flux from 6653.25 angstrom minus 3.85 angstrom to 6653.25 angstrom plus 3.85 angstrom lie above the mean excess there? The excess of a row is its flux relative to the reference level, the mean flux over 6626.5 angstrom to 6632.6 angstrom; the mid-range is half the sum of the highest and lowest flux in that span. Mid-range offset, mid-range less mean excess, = 24.6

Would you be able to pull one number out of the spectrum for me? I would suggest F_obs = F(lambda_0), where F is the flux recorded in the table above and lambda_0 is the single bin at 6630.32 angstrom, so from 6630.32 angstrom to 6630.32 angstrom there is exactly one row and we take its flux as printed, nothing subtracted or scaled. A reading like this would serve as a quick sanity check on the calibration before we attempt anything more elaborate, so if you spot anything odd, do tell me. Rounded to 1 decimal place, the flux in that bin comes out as 24.7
